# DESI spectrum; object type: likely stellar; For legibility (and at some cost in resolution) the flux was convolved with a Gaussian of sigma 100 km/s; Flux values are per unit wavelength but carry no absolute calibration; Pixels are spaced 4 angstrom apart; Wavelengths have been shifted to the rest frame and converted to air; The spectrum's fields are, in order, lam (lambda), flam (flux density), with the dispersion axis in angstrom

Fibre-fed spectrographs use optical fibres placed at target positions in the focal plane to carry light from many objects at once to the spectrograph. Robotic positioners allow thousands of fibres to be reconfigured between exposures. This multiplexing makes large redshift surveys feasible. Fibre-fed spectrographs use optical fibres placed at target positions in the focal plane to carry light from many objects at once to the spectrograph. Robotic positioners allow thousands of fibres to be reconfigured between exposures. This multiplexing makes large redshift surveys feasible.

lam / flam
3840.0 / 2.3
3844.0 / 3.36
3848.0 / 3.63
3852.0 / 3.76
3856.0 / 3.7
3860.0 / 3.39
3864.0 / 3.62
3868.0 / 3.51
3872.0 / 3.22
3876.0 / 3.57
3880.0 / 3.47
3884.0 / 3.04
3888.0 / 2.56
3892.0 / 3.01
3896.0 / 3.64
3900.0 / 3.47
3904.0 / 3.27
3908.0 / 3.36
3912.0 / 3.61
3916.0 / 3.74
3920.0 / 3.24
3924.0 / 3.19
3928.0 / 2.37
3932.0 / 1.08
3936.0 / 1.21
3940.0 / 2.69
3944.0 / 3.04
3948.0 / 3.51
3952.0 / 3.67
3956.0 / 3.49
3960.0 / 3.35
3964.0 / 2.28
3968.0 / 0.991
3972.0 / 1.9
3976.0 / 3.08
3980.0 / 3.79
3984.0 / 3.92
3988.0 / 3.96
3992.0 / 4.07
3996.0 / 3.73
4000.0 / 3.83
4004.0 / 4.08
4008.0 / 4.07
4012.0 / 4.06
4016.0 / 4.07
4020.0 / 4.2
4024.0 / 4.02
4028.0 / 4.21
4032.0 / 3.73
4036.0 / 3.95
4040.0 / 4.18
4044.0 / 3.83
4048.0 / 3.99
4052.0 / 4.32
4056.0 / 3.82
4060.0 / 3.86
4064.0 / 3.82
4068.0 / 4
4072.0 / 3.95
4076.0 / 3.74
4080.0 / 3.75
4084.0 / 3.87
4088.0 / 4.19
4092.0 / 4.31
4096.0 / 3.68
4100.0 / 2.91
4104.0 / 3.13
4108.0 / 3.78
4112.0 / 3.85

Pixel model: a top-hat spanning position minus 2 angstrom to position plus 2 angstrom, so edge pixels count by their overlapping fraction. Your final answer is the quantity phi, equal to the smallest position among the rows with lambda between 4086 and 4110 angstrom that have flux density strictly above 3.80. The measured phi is 4088.0 angstrom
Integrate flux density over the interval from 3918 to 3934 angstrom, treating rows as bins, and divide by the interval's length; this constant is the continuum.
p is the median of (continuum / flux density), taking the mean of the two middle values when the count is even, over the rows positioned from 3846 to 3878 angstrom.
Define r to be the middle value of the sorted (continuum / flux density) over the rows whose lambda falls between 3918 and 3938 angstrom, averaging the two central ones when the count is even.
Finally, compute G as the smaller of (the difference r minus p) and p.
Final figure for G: 0.36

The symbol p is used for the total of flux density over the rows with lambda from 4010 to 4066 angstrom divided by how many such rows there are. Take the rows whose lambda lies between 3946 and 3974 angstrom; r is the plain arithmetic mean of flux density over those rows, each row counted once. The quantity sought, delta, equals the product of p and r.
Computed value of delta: 11.0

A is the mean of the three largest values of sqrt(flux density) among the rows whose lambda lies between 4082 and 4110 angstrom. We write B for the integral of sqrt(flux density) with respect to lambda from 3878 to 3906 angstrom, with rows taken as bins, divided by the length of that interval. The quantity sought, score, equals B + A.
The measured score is 3.82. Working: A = 2.03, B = 1.79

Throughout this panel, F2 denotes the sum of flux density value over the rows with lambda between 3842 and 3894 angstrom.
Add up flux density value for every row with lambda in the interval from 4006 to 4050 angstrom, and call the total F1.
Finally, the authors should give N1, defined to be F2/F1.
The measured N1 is 0.99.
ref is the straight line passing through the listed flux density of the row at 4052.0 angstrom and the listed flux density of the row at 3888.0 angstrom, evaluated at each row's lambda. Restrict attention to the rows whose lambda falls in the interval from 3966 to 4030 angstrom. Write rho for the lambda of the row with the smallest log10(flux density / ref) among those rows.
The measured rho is 3968.0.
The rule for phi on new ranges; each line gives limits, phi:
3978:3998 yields 3984.0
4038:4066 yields 4040.0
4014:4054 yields 4016.0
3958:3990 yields 3984.0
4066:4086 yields 4068.0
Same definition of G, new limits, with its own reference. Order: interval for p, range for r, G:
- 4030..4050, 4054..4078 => 0.02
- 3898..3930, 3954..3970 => 0.17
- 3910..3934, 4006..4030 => -0.16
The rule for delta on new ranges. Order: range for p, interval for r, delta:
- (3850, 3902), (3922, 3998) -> 9.8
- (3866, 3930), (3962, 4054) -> 12.0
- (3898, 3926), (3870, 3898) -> 11.0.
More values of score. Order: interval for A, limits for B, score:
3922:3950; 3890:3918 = 3.66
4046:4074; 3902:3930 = 3.83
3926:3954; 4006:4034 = 3.86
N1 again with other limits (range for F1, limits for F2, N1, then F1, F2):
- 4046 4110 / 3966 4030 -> 0.95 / 61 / 58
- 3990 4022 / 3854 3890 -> 0.94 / 32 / 30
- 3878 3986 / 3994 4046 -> 0.65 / 80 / 52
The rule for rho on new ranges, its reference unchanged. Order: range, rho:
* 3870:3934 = 3932.0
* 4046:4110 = 4100.0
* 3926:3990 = 3968.0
